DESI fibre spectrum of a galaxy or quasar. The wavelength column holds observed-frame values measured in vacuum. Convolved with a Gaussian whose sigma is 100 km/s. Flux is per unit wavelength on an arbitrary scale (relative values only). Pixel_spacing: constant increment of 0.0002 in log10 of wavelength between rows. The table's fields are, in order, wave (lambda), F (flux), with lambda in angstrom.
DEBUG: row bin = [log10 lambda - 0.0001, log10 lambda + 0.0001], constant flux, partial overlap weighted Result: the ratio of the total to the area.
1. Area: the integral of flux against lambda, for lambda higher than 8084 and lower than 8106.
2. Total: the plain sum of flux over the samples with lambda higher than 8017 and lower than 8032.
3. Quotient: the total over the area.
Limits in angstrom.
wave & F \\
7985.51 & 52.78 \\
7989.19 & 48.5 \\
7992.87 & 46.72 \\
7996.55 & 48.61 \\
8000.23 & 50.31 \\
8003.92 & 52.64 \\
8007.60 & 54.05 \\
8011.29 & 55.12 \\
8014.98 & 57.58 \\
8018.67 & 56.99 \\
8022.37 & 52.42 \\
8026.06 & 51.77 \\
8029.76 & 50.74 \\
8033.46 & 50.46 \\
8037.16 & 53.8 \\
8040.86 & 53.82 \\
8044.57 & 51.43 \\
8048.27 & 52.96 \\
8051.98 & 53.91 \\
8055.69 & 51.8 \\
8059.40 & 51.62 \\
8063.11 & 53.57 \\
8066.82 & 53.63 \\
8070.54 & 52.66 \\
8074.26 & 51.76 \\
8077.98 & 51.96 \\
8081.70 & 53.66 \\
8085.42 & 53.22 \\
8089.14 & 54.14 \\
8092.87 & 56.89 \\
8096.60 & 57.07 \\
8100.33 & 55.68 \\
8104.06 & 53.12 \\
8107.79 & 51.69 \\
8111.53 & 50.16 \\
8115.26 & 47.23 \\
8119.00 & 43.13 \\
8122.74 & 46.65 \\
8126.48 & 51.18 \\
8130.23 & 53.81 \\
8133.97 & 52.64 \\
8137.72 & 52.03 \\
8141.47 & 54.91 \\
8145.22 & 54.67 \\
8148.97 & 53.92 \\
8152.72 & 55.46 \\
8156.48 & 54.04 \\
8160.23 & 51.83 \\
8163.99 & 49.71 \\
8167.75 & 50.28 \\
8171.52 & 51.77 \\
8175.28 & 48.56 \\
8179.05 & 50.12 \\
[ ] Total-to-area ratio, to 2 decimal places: 0.17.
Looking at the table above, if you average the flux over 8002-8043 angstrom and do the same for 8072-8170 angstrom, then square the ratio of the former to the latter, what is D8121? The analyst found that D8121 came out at 1.05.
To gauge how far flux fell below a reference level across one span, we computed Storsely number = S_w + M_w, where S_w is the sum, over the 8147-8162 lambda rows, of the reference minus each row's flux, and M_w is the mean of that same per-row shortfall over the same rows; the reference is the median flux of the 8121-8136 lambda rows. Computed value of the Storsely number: -10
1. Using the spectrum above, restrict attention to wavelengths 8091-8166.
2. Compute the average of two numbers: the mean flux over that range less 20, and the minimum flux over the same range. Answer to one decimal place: 37.7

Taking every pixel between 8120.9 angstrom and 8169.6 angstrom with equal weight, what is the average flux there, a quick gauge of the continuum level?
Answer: 52.4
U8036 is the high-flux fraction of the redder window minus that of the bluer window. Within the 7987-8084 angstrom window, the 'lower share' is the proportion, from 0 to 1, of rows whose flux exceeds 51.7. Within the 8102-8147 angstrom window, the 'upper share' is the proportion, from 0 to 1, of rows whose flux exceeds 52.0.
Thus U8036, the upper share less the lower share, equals -0.19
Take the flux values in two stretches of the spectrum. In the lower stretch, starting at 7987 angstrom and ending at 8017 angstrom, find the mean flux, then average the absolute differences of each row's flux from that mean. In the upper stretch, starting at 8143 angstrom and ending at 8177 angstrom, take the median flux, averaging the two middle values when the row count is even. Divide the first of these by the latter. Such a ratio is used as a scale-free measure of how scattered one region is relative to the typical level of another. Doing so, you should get 0.061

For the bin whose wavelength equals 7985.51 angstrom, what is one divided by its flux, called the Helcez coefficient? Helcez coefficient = 0.0189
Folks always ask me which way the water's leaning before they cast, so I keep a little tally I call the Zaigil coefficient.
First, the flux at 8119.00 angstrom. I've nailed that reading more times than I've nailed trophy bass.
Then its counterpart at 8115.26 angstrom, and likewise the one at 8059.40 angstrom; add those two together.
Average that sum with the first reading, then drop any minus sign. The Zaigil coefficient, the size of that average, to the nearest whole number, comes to 71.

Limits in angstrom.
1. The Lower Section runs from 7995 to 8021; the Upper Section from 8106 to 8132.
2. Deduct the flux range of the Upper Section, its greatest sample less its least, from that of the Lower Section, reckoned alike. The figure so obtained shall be -1.7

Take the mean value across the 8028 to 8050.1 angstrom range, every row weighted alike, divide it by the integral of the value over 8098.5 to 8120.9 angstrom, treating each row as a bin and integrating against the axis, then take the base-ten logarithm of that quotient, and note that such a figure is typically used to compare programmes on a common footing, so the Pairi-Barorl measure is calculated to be -1.333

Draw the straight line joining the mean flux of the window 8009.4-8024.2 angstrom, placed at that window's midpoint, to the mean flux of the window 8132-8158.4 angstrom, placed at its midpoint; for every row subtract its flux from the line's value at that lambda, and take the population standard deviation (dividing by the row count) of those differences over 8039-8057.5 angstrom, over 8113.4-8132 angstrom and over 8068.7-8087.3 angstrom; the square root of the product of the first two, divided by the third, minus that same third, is 1.8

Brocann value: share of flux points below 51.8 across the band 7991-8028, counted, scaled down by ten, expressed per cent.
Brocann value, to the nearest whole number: 40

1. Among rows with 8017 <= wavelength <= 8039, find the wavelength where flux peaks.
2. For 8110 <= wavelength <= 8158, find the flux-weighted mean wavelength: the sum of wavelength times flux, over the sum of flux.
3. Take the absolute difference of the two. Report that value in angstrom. 116.1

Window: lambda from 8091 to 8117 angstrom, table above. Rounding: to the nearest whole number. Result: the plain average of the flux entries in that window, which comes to 53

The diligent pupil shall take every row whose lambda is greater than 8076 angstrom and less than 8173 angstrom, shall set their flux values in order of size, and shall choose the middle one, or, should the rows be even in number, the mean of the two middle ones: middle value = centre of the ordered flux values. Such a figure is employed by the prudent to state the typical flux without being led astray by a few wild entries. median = 52.9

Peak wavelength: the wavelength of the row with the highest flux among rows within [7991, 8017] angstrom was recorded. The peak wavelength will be 8014.98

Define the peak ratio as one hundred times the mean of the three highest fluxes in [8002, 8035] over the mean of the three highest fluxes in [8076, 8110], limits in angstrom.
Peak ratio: 100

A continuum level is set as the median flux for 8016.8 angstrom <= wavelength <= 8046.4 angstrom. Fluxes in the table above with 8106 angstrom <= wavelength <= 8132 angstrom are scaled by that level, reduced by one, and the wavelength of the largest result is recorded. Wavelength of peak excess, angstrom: 8130.23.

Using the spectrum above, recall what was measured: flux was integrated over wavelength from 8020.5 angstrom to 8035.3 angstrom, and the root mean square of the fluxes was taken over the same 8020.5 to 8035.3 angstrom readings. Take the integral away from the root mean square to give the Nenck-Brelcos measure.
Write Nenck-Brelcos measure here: -708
